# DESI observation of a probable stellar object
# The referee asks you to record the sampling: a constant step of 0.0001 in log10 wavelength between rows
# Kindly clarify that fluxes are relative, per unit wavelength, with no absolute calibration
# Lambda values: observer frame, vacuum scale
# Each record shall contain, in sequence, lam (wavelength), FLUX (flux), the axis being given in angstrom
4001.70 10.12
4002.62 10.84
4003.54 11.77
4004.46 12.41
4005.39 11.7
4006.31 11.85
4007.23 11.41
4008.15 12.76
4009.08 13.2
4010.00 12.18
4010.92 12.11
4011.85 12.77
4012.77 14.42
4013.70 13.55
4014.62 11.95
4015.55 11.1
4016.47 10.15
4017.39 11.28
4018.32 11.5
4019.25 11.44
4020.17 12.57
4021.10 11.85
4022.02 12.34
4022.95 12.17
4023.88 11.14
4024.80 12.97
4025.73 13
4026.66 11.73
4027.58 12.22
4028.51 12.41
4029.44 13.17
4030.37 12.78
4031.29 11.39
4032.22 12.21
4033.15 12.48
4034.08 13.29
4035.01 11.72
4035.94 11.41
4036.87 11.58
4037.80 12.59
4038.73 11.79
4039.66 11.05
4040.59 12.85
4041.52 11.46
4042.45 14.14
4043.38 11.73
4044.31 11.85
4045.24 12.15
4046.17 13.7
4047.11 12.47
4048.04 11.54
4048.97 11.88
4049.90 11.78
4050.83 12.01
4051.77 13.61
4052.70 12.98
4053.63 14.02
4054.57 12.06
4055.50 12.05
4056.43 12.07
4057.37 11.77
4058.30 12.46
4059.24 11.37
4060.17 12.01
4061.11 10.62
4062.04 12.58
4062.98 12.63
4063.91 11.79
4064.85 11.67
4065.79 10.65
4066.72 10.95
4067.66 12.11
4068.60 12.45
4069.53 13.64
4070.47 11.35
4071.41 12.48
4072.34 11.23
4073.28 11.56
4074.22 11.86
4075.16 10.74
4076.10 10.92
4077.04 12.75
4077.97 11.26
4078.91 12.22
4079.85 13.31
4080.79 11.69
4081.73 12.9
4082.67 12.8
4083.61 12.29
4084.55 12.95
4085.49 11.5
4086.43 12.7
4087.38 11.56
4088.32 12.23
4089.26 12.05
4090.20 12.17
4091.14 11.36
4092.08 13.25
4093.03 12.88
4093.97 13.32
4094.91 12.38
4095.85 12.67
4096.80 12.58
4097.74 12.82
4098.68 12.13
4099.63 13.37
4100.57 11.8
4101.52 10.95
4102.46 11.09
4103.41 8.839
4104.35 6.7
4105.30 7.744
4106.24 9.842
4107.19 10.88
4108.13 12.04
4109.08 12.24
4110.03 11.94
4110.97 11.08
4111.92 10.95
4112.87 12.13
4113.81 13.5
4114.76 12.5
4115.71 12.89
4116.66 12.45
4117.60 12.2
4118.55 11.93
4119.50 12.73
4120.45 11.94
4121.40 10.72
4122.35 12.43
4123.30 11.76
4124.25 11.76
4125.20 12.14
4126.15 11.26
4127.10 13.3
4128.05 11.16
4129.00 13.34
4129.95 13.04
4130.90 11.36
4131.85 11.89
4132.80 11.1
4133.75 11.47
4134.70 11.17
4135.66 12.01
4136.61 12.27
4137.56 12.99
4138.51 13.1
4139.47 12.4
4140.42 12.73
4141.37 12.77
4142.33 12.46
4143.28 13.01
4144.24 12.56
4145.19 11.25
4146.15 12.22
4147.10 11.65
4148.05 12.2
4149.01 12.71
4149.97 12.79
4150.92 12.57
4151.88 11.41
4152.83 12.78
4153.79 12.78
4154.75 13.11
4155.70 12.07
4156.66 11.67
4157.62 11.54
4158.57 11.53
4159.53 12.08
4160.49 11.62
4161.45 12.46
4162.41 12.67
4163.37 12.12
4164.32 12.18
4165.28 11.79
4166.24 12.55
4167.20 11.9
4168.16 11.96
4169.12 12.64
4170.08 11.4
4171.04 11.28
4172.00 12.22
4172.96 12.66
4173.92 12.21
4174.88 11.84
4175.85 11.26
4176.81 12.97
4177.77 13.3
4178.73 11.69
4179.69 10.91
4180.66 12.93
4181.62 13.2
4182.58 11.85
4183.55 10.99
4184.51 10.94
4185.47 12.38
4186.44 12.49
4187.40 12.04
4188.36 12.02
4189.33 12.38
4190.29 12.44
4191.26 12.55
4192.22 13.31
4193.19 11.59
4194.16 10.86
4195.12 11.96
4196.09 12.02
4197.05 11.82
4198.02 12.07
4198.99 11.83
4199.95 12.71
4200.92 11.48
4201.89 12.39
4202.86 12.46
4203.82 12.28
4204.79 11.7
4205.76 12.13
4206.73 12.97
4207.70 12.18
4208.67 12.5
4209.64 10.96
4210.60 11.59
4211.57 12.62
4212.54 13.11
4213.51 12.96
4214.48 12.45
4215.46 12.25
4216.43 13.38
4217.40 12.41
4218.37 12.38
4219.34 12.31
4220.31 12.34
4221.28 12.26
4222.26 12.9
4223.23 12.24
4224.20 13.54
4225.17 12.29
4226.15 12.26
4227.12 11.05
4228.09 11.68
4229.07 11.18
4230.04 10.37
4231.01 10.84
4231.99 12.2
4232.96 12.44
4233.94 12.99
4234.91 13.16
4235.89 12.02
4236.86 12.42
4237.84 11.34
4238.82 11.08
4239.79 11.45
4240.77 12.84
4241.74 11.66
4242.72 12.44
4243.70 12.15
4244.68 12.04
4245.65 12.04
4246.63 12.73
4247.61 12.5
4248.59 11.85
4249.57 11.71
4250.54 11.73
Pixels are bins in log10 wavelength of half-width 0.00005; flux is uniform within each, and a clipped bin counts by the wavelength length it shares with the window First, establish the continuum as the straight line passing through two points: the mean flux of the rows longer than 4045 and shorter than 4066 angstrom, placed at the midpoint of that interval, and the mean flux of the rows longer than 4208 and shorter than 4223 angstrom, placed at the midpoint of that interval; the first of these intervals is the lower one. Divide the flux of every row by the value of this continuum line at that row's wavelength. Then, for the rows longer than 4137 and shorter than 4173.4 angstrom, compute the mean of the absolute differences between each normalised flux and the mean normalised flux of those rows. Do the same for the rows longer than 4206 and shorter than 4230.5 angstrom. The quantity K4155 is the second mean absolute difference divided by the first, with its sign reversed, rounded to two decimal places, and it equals -1.14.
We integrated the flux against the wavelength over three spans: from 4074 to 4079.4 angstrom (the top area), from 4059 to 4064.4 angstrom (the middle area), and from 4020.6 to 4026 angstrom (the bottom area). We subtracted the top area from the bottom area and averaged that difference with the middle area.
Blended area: 34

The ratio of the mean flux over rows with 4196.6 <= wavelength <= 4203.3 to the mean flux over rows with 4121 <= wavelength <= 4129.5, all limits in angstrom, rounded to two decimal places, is 1.01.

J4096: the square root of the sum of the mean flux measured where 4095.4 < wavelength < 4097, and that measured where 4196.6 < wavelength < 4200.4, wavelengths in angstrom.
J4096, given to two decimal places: 4.97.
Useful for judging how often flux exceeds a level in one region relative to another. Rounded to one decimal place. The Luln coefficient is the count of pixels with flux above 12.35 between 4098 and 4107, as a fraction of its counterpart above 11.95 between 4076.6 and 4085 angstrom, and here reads 0.1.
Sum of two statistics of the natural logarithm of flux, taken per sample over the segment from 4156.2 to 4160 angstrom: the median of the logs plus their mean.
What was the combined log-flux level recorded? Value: 4.91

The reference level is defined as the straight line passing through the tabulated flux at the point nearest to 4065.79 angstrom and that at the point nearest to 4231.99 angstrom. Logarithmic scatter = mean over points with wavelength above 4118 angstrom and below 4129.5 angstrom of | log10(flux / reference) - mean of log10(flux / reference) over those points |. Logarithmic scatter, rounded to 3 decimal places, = 0.022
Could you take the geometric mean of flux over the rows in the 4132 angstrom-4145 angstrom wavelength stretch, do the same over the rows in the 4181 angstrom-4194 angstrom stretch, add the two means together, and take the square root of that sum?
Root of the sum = 4.944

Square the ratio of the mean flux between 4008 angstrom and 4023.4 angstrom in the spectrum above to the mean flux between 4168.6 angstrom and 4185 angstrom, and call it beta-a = 1.03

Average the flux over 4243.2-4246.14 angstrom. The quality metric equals 12.1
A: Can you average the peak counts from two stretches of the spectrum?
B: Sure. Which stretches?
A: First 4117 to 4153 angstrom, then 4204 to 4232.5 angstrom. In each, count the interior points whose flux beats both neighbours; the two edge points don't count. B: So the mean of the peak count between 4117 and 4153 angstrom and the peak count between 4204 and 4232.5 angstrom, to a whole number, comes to 10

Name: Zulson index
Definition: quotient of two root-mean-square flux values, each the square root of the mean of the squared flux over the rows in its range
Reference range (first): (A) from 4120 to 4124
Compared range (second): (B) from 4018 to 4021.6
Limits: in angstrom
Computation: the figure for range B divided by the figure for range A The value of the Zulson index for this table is 1.01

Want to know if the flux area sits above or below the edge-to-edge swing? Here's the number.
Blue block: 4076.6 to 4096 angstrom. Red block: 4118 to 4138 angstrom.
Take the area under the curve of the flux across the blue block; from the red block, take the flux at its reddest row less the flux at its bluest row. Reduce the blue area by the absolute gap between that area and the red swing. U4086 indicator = 1.1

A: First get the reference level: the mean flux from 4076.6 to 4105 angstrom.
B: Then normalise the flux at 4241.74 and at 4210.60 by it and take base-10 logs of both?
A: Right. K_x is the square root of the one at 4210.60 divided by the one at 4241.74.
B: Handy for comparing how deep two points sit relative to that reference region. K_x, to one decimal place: 1.1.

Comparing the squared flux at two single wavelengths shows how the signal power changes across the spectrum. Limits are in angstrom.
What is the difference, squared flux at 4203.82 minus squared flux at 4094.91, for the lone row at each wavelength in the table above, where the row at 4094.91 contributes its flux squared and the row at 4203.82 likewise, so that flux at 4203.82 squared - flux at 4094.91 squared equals -2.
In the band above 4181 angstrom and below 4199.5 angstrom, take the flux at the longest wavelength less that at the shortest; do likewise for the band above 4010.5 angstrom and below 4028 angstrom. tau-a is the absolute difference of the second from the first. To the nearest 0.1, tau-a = 1.5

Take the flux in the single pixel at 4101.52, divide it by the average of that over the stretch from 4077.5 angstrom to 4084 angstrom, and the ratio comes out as 0.89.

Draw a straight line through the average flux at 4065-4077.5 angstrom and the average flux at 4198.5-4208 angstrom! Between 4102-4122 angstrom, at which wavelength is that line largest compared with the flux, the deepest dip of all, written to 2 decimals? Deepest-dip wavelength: 4104.35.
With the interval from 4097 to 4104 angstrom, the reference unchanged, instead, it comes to 4103.41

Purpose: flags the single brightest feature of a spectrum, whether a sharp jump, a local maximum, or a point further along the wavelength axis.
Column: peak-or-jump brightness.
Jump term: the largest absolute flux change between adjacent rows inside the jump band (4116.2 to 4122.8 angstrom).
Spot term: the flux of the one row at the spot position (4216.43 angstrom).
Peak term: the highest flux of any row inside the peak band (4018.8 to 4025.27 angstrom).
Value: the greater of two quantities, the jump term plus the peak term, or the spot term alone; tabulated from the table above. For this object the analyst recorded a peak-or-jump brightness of 14.7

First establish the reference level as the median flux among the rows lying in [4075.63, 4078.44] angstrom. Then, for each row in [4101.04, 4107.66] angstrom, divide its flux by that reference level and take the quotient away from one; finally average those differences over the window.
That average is 0.16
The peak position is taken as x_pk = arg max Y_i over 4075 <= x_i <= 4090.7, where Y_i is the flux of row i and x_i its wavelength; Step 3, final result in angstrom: 4079.85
